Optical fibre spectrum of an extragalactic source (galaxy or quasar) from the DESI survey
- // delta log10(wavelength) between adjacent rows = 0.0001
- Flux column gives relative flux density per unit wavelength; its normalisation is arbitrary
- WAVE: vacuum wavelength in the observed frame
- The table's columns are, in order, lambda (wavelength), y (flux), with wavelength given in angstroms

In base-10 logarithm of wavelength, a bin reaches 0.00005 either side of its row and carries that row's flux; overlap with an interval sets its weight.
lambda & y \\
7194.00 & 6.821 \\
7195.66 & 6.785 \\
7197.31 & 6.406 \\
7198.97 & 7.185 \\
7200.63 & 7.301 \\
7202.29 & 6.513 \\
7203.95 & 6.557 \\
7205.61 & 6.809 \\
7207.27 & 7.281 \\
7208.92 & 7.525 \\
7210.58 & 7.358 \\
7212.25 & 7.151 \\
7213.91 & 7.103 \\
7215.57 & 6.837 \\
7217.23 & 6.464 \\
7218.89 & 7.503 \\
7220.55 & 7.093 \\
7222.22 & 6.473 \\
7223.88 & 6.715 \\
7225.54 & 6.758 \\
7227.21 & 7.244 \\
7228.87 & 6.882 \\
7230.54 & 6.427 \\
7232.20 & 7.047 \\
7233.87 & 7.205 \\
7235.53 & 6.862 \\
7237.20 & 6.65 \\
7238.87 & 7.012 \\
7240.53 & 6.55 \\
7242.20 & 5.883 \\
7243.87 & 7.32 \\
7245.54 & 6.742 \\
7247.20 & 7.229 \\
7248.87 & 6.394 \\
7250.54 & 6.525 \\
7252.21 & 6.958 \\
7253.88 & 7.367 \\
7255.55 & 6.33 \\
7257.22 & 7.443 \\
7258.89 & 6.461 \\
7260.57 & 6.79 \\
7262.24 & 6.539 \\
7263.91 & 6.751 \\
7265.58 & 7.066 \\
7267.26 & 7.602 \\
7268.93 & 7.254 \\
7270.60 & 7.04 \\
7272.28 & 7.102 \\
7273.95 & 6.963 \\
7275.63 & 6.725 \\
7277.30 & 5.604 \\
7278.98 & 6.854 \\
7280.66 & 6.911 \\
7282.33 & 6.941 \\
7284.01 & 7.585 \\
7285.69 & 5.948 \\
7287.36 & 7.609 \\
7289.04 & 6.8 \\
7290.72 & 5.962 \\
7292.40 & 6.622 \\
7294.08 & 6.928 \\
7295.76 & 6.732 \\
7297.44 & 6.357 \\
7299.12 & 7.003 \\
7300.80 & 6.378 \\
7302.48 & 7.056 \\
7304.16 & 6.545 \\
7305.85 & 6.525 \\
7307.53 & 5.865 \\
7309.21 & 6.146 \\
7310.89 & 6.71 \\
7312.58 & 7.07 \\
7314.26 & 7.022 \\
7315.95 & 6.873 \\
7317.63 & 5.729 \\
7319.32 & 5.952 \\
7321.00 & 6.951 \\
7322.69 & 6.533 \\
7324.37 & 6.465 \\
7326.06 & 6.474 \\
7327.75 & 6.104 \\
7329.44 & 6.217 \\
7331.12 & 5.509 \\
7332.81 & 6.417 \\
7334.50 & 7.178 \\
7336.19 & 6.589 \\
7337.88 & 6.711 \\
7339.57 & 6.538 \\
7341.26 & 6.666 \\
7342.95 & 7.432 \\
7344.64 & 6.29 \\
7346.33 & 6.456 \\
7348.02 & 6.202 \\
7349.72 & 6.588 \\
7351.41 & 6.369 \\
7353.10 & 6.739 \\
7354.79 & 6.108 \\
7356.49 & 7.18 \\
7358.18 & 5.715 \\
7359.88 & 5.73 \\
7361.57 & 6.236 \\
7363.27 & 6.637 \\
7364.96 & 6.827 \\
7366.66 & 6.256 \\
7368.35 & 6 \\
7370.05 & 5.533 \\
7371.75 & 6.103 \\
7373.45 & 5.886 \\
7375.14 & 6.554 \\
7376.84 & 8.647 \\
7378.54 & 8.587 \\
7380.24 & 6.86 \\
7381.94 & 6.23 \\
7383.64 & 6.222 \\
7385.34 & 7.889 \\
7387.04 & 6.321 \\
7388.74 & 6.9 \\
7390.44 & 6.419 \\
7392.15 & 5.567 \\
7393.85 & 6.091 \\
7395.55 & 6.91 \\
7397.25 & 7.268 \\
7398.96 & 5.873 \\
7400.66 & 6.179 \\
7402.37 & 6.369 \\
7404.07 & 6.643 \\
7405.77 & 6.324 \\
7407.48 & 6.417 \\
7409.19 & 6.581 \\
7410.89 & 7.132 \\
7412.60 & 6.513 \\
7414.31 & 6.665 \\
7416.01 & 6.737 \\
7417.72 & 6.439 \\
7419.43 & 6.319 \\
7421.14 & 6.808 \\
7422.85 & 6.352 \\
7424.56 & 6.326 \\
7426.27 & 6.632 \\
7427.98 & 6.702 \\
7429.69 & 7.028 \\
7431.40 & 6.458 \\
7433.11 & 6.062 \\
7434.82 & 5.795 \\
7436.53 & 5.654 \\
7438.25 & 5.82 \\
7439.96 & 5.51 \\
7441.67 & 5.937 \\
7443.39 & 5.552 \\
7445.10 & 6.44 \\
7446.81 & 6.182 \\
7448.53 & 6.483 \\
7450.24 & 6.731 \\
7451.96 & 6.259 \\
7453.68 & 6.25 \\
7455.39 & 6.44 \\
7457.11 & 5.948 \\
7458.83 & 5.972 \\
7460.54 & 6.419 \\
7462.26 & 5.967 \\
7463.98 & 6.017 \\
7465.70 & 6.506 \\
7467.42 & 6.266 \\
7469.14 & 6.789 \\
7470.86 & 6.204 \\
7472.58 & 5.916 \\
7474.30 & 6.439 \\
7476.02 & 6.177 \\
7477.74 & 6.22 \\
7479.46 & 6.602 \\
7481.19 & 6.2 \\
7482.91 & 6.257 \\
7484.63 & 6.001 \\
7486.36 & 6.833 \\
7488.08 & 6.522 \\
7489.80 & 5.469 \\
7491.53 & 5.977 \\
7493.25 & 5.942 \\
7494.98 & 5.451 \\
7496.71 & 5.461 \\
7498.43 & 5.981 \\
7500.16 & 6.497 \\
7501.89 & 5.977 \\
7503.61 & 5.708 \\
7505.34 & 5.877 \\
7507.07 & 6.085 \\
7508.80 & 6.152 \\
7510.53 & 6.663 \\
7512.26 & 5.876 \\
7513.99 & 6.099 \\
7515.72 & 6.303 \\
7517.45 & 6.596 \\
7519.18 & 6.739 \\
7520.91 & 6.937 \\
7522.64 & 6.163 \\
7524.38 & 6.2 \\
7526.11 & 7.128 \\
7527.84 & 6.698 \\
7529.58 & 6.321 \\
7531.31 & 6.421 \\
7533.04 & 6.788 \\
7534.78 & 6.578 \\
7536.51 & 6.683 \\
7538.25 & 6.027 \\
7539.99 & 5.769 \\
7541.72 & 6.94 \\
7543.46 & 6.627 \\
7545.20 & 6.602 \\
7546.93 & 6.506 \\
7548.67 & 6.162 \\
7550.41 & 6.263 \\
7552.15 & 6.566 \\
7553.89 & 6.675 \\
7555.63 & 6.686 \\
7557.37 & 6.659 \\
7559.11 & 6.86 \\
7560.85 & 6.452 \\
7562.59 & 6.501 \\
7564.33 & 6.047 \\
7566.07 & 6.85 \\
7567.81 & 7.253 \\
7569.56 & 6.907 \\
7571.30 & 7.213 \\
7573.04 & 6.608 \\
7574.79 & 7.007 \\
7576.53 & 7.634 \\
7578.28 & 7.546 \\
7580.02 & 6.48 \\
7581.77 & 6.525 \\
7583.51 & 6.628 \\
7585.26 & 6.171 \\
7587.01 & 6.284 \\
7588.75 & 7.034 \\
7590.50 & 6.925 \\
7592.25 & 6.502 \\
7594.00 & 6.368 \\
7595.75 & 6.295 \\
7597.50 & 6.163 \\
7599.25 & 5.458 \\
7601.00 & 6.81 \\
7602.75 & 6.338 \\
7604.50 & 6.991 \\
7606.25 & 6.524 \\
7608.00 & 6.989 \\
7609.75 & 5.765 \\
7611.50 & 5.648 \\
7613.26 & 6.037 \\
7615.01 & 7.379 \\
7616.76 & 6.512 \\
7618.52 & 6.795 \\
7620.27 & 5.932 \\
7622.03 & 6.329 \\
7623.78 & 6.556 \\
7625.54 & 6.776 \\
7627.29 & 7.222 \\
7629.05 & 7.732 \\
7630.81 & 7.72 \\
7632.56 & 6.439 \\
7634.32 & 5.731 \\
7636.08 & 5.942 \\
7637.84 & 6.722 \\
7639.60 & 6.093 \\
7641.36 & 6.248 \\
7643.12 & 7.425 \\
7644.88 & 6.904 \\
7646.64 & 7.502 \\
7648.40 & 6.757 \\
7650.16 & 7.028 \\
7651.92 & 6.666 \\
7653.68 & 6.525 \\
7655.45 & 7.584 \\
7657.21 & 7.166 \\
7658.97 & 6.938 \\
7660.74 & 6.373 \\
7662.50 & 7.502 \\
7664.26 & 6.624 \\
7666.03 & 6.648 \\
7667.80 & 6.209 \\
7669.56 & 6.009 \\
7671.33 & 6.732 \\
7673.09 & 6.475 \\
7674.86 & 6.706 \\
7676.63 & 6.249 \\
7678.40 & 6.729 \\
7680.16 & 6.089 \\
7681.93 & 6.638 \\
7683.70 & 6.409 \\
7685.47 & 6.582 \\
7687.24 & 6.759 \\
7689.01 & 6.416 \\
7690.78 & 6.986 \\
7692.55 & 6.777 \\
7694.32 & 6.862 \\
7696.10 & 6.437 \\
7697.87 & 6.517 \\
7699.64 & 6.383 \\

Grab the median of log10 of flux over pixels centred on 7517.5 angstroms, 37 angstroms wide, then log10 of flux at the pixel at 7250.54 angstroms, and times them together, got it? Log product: 0.652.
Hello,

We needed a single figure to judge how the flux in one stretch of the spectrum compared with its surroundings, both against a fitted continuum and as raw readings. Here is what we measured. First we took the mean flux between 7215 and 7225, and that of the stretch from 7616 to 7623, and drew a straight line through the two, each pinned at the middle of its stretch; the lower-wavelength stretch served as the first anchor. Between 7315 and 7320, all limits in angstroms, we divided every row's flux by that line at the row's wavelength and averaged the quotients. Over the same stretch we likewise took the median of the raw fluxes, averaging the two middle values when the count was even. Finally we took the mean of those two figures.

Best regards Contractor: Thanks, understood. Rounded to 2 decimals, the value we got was 3.44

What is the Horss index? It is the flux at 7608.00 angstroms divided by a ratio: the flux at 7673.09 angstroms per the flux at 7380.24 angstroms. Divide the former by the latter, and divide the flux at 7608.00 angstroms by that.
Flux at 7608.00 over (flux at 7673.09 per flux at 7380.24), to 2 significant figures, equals 7.4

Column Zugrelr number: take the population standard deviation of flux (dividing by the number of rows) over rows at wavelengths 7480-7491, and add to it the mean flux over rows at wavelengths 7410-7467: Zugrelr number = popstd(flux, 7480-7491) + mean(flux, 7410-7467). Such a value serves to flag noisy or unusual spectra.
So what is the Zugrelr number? 6.73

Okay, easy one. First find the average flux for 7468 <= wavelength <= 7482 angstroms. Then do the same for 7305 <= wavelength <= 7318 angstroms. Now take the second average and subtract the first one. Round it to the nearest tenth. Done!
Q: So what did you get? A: 0.2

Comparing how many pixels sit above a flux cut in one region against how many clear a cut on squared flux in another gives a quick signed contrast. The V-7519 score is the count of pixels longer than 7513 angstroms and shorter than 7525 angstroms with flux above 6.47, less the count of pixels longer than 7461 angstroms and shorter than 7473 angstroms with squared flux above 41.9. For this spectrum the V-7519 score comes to 1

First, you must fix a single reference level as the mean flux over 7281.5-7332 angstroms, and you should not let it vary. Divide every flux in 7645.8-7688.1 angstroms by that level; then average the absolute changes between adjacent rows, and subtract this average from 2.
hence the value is 1.931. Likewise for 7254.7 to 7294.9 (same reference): 1.909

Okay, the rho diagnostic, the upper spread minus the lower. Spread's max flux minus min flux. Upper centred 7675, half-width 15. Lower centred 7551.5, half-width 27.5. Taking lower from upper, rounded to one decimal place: -0.4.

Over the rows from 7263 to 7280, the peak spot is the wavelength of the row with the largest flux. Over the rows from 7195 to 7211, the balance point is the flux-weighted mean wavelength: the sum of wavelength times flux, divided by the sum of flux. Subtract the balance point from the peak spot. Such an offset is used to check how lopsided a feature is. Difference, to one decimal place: 64.0 angstroms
